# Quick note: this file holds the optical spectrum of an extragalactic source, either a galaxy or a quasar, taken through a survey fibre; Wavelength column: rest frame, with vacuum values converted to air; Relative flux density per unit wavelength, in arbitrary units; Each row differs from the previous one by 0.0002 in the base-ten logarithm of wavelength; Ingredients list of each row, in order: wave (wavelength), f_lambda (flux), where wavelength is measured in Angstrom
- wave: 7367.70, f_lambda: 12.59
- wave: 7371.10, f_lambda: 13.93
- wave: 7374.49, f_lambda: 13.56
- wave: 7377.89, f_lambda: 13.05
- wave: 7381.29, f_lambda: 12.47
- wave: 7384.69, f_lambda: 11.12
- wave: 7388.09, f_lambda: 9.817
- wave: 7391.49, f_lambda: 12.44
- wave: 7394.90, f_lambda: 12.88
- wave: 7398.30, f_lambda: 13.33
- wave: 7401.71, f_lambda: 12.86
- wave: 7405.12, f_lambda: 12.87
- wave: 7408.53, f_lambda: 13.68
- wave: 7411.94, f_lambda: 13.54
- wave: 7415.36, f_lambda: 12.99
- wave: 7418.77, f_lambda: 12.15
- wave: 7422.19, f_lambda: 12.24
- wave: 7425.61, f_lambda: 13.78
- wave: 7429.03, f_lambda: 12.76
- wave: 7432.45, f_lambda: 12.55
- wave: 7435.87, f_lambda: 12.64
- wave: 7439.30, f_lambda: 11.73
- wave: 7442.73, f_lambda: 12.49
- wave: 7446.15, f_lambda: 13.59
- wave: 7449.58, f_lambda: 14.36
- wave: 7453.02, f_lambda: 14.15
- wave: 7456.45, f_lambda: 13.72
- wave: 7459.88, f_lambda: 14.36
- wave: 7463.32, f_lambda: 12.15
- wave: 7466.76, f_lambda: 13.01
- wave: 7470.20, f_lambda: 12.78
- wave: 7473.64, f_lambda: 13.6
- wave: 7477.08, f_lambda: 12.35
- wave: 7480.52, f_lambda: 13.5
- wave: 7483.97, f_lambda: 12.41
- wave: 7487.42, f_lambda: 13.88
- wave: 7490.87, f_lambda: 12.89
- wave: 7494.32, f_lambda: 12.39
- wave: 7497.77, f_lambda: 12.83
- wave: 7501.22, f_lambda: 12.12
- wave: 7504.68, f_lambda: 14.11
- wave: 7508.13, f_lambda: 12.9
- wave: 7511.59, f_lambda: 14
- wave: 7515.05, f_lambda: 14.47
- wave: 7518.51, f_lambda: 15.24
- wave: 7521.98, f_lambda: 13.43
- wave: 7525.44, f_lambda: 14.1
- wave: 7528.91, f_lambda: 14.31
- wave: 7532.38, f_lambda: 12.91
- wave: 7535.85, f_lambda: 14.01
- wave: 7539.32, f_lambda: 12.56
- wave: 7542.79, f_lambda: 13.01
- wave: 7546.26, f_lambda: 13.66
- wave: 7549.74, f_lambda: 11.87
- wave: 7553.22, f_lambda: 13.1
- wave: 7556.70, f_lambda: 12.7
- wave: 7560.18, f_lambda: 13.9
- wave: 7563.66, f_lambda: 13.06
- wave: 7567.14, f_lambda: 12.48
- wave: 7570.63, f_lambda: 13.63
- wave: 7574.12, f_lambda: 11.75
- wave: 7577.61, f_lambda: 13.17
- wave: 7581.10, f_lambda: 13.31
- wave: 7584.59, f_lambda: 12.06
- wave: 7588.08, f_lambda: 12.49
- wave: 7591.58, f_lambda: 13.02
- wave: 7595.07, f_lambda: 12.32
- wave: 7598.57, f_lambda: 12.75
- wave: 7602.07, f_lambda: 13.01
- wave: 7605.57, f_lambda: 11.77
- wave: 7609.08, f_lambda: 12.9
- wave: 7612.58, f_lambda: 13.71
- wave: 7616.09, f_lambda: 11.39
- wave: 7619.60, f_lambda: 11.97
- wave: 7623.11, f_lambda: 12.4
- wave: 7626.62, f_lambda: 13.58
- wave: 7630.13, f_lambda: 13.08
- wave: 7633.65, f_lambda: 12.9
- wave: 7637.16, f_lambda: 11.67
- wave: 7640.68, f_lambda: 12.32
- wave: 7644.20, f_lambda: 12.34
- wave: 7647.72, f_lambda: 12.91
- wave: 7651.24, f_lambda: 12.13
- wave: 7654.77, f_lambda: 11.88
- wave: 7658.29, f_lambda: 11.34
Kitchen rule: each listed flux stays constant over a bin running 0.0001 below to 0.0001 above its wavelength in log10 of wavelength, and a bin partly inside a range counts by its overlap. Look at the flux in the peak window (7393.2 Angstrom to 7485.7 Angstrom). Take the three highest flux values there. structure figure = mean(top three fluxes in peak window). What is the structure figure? 14.3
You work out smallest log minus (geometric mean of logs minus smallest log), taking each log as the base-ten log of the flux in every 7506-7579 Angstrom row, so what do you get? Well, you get 1.02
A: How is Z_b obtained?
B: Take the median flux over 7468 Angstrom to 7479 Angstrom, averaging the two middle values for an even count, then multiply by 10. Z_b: 128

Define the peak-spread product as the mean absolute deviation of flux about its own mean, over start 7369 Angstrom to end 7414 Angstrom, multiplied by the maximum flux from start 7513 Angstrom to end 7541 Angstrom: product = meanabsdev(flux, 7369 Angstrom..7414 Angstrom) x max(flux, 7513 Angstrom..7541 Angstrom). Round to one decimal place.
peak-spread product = 11.9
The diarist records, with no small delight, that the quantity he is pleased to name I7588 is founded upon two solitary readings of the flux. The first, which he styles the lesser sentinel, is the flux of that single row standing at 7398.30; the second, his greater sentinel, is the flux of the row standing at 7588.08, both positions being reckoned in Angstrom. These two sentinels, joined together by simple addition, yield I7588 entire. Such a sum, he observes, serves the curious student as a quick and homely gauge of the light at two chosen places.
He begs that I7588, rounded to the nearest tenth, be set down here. 25.8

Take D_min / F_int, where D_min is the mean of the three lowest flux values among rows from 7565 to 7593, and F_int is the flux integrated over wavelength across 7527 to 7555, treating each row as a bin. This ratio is 0.033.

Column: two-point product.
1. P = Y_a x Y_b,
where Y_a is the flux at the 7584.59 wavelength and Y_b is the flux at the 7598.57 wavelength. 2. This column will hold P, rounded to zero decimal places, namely 154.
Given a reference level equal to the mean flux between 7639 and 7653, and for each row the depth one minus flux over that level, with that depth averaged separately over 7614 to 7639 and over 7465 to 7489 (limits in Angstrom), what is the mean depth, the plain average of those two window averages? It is -0.026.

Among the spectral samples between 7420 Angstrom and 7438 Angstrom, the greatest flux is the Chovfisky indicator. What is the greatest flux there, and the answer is 13.78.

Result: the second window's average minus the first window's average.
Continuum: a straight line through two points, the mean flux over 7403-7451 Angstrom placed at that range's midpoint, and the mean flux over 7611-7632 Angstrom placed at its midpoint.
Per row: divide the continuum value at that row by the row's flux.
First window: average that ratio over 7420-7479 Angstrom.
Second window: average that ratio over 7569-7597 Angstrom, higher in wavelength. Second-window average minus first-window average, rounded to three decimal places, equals 0.012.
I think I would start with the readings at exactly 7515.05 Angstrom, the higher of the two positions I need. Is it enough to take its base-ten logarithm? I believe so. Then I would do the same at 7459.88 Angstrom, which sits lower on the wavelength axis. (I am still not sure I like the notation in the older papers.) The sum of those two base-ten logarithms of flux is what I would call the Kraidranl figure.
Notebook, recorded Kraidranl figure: 2.318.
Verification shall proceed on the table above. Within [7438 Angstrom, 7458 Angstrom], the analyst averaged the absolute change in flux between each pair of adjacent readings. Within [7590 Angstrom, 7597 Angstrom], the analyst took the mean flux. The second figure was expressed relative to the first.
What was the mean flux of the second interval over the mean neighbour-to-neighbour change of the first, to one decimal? 19.4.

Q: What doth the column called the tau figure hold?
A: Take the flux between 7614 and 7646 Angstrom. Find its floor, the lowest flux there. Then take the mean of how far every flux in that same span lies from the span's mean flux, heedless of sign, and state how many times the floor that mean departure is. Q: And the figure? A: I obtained 0.046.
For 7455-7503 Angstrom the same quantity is 0.048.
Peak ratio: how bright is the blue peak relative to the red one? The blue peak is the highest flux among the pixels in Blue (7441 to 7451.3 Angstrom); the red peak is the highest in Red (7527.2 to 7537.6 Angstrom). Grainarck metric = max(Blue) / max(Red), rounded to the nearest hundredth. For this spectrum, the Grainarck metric 1.00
